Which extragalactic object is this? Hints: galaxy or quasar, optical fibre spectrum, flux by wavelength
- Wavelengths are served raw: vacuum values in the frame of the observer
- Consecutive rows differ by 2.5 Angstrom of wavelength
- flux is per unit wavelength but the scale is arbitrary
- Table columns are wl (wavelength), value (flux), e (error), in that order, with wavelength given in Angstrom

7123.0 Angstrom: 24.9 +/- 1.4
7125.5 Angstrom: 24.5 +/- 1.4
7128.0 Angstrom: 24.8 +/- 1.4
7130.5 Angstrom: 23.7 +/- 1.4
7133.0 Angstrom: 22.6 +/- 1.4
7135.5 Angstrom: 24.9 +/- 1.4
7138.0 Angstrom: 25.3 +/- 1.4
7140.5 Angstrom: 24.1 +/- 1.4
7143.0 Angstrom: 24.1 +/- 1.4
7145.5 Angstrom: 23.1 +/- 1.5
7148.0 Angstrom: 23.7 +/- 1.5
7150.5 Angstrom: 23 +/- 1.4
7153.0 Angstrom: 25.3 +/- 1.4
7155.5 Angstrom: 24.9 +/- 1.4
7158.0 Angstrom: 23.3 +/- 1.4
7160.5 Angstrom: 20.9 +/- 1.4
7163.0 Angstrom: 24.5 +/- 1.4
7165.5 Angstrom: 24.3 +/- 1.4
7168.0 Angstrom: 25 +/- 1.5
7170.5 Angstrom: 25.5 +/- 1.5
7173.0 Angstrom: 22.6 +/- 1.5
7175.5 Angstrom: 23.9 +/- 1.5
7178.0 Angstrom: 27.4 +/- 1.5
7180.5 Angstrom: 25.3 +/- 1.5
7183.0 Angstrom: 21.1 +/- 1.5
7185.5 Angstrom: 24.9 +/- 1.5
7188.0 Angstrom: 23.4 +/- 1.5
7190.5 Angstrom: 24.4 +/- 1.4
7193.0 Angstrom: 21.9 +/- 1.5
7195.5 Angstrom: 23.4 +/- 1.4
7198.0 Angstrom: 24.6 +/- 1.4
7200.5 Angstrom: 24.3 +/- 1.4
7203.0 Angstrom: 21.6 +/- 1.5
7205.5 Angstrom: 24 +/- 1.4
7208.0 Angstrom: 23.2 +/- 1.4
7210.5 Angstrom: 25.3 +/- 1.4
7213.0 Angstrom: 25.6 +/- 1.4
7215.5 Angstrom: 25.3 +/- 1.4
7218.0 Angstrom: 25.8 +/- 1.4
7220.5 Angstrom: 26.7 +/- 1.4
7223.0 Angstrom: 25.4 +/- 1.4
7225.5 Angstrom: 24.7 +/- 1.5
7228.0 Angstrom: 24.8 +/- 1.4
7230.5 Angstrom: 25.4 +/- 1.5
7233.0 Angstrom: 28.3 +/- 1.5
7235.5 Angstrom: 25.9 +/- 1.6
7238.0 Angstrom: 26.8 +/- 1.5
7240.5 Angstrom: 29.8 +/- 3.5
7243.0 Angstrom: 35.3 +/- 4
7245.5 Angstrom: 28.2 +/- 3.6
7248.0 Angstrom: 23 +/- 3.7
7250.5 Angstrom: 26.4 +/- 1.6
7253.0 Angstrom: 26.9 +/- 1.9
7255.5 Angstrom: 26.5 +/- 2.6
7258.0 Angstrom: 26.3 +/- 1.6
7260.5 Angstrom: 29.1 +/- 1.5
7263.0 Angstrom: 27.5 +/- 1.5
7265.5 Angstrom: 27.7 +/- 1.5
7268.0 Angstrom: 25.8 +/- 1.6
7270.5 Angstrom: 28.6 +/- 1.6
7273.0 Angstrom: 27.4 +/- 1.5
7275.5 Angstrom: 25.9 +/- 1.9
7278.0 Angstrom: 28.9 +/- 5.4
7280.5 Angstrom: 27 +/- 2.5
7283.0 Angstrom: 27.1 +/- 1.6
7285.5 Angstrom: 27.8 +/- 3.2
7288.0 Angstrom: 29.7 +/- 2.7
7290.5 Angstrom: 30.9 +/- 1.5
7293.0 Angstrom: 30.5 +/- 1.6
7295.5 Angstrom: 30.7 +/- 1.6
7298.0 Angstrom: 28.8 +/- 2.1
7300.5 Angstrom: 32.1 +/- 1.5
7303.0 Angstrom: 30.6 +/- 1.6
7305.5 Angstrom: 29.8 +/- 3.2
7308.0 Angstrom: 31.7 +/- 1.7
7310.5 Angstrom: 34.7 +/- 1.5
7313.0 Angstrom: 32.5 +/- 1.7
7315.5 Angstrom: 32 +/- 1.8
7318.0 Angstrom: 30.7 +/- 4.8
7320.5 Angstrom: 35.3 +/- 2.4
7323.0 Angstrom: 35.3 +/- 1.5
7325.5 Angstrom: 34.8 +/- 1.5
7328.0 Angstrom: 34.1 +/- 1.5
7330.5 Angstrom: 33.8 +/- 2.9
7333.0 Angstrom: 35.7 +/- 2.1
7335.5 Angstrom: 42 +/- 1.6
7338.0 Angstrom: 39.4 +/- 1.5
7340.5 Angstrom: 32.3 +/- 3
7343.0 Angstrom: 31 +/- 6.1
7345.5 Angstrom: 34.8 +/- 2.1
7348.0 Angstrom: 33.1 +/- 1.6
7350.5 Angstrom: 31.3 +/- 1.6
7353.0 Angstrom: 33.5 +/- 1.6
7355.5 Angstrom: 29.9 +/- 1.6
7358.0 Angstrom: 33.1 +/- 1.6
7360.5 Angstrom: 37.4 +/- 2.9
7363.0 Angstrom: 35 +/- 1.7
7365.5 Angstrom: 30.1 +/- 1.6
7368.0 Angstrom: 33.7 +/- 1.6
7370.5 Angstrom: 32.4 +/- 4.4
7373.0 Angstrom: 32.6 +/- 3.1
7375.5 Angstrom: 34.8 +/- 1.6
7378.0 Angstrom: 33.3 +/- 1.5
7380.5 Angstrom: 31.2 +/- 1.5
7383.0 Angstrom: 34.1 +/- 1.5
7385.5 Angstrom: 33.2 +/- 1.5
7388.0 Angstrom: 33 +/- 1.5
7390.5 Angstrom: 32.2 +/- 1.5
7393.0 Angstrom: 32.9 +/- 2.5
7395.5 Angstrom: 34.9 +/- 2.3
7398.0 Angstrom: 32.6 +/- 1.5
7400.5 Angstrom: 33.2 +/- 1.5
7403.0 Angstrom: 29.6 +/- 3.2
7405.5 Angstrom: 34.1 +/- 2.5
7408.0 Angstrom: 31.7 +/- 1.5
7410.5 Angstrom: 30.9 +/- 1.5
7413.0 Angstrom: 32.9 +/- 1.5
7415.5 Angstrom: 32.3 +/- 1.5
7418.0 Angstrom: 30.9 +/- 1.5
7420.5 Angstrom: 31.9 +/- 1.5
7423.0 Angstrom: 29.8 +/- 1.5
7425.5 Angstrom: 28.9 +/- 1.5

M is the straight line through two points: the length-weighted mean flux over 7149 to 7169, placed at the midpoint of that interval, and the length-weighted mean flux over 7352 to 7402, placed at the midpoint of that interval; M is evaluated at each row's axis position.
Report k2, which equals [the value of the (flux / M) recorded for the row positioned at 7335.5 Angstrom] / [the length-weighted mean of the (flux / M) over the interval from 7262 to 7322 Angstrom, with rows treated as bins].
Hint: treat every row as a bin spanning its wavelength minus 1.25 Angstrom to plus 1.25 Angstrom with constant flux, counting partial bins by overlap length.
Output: 1.33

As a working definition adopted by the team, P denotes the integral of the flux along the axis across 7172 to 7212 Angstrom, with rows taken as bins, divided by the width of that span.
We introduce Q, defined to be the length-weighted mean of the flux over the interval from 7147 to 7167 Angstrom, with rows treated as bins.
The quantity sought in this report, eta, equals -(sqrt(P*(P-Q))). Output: -2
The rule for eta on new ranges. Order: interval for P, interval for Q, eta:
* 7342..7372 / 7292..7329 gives -5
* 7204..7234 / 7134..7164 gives -6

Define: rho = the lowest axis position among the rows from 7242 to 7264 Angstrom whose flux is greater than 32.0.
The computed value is 7243.0 Angstrom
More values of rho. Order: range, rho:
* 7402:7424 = 7405.5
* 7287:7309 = 7300.5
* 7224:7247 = 7243.0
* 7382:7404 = 7383.0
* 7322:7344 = 7323.0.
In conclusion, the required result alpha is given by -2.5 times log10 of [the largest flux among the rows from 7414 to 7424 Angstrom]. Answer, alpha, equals -3.77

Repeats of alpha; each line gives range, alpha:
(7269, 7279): -3.65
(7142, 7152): -3.46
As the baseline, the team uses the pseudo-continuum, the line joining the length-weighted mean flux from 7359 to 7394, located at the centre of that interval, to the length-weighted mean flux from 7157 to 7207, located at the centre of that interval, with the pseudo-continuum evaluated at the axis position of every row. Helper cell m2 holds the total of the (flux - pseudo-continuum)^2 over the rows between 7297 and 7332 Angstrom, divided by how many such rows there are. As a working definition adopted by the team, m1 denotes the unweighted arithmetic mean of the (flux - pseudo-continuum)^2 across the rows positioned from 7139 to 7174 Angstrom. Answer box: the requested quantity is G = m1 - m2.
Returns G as -5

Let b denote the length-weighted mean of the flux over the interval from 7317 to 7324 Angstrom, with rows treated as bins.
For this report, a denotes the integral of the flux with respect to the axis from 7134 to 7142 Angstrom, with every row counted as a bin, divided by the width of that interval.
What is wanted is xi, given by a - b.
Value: -9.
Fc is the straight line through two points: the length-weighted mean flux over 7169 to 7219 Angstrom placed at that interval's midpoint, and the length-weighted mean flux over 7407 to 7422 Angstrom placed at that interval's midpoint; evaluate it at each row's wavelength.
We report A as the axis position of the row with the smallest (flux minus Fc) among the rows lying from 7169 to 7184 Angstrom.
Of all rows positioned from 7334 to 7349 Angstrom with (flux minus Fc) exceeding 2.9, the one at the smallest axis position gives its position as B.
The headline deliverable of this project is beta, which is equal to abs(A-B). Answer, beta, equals 152.5 Angstrom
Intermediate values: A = 7183.0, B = 7335.5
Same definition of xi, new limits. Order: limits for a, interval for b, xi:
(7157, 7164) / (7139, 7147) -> -1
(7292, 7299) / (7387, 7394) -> -3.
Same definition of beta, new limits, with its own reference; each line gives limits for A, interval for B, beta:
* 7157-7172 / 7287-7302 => 130.0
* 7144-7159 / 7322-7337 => 172.5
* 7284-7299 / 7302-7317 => 22.5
